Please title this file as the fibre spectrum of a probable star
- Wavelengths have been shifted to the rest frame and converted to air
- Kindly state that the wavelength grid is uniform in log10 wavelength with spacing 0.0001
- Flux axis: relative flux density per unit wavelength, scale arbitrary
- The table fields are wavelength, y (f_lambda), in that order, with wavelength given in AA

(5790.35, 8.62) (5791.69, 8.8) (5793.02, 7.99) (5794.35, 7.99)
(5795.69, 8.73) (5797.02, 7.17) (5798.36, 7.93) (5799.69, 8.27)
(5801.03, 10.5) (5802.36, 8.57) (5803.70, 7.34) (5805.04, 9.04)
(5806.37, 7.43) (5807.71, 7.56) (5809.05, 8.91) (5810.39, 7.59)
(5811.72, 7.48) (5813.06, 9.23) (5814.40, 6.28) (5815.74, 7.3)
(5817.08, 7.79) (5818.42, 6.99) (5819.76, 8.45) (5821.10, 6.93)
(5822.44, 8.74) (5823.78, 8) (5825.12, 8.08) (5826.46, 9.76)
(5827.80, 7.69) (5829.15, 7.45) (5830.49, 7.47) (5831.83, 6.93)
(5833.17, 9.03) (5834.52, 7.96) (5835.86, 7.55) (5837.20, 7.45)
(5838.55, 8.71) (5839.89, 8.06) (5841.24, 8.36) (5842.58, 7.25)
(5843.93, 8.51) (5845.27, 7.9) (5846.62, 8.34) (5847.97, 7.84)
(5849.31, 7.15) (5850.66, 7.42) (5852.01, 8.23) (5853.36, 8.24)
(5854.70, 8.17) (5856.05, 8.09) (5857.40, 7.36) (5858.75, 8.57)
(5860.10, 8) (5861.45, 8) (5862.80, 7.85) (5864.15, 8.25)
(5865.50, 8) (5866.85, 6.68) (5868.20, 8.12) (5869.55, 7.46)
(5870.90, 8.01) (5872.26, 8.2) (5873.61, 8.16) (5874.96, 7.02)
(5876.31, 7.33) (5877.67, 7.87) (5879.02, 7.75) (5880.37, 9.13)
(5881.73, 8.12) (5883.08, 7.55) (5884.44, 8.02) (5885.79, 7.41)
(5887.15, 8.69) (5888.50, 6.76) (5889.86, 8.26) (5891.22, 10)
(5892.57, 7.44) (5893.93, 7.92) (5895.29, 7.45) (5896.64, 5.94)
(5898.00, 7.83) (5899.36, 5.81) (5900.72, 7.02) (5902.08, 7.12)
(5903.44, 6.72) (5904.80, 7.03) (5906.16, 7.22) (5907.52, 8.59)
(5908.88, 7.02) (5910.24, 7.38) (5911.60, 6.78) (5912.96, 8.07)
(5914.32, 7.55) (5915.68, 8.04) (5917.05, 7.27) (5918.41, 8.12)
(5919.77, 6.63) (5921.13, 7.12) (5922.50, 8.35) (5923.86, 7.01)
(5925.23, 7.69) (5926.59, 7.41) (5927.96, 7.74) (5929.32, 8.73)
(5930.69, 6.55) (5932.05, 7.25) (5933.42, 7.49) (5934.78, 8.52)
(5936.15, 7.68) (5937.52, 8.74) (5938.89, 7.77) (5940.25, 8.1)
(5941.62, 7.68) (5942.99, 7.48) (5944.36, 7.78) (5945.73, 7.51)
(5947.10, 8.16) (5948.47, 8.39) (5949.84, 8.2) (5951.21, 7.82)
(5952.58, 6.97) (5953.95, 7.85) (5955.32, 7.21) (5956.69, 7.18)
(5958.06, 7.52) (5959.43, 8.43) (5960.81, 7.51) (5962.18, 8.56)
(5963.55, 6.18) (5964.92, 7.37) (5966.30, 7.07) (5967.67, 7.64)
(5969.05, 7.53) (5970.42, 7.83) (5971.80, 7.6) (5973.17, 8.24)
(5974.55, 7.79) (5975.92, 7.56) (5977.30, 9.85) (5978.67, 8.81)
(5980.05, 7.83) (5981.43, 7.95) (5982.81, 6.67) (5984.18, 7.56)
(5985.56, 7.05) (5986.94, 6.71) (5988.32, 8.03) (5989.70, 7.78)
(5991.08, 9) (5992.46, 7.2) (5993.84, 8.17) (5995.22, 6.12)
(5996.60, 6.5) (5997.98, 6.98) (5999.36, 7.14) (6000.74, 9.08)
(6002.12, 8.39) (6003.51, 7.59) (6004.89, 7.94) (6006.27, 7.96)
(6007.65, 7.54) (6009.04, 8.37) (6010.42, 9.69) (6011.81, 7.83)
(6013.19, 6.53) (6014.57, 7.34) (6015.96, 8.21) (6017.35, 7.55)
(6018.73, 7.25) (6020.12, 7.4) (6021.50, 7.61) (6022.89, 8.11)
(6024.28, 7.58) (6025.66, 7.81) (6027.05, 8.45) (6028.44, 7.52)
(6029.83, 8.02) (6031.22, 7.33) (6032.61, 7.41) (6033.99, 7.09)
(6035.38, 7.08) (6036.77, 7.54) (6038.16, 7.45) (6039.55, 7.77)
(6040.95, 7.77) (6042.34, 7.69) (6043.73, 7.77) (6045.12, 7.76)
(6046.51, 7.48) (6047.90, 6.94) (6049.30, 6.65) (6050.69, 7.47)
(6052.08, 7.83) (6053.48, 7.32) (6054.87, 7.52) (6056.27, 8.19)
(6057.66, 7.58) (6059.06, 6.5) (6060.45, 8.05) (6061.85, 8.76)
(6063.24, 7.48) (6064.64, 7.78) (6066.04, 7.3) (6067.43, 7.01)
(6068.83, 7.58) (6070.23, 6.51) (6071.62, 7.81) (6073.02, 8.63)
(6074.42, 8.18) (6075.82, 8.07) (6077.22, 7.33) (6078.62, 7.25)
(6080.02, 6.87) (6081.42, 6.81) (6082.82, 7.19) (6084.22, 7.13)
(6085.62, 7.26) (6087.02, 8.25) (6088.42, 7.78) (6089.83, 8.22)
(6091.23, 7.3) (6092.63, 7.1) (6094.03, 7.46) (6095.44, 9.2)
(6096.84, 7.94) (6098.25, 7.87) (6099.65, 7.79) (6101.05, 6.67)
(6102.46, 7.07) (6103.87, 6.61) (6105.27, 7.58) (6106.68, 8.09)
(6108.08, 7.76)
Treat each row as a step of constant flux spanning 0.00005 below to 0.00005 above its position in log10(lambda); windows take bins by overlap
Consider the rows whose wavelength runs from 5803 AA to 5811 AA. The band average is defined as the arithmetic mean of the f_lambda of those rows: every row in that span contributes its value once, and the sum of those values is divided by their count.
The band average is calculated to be 7.98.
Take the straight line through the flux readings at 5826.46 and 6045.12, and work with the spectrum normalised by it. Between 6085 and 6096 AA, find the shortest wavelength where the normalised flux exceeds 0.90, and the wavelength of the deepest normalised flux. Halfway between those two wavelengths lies 6089.1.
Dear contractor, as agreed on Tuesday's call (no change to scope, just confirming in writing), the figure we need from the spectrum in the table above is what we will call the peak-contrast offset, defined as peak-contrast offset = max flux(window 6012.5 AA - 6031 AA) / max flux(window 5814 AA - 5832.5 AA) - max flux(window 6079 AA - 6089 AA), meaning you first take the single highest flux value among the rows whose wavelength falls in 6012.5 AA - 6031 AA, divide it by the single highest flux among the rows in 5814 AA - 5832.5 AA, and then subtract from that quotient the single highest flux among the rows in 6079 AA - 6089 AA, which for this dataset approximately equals -7.38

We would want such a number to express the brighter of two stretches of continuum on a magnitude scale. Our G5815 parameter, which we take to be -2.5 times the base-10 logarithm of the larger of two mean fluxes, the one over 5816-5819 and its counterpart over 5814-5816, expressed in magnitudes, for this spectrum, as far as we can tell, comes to -2.17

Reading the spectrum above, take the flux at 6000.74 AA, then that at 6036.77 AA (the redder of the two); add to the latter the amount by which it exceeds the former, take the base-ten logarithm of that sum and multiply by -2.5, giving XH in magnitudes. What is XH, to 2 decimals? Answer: -1.95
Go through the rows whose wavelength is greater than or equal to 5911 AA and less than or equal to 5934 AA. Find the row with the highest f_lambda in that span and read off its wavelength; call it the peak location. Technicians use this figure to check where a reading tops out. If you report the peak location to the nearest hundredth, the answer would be 5929.32 AA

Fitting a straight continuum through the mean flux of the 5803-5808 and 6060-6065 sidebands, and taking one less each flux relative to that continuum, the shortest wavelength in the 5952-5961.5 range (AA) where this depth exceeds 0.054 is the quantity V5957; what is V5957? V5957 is 5952.58 AA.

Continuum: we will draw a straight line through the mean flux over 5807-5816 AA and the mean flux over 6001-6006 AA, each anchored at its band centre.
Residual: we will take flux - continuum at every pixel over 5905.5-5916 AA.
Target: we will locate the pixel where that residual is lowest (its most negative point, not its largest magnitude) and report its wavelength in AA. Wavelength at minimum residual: 5911.60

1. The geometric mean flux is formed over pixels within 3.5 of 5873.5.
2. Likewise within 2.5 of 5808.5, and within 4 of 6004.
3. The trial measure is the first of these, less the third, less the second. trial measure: -8.2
